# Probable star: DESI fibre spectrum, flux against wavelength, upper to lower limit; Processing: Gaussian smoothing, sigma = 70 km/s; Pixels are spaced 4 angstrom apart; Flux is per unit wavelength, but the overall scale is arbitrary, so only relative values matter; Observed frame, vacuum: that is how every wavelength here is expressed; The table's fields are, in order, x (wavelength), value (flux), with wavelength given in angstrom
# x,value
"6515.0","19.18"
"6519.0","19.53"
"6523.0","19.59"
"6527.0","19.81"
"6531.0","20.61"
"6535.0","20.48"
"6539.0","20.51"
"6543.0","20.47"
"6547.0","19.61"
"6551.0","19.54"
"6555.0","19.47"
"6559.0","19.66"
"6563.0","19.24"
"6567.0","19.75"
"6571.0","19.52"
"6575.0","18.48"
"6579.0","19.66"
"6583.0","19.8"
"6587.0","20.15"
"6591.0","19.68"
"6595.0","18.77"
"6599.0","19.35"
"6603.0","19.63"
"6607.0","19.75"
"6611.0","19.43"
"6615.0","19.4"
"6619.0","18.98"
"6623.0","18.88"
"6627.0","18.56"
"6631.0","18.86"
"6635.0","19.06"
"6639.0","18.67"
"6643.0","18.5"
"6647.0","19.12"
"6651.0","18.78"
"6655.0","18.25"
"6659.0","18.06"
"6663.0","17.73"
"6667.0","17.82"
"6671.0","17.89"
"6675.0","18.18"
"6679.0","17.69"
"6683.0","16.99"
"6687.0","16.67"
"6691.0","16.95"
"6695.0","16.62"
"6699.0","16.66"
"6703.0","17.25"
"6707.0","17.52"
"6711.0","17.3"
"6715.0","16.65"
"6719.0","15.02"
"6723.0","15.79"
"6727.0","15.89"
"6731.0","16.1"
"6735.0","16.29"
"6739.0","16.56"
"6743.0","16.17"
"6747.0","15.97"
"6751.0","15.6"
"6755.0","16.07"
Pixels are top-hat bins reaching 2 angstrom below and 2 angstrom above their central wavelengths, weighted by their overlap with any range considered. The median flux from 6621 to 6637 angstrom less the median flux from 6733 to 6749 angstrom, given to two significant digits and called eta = 2.6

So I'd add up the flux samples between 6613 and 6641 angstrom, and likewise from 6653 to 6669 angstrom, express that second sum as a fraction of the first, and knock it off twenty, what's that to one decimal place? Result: 19.5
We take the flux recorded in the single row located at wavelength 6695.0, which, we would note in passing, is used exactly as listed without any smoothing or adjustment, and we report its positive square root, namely 4.1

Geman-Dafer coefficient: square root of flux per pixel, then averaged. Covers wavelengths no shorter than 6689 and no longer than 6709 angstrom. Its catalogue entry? 4.12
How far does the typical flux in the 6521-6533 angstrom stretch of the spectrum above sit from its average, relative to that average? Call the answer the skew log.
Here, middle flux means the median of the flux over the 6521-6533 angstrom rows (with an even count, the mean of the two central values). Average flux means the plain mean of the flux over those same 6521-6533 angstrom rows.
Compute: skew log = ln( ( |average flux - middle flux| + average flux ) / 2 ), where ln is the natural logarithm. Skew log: 2.31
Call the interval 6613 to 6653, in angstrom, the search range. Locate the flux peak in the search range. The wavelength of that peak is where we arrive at 6615.0 angstrom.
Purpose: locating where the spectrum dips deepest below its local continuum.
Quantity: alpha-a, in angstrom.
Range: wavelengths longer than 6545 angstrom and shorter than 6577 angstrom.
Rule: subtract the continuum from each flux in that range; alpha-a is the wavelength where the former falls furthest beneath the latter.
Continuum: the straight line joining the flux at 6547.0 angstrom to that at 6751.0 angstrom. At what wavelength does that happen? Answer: 6575.0 angstrom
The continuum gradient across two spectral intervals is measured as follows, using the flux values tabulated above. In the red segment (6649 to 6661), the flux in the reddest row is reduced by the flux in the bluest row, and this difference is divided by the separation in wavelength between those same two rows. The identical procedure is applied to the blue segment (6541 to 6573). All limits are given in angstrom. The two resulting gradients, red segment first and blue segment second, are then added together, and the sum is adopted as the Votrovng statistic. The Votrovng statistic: -0.12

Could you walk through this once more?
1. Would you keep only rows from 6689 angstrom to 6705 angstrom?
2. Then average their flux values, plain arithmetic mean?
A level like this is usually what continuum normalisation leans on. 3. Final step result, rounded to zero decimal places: 17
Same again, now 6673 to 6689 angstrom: 17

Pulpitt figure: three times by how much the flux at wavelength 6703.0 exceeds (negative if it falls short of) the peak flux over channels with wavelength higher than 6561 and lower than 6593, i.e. -8.7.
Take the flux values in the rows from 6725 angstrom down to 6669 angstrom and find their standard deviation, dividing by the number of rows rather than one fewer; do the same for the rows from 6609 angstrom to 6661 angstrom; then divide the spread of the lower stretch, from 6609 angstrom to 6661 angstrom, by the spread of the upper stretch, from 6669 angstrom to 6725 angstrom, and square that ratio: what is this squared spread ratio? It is 0.2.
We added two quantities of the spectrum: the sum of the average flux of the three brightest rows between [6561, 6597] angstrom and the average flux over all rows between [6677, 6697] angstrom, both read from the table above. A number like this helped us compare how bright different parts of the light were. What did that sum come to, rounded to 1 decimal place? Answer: 36.9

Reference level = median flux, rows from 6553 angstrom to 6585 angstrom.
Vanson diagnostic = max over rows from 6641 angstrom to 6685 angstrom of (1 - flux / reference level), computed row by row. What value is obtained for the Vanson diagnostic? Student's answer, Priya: 0.133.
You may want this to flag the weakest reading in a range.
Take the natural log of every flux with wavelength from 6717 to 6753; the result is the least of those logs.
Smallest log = 2.71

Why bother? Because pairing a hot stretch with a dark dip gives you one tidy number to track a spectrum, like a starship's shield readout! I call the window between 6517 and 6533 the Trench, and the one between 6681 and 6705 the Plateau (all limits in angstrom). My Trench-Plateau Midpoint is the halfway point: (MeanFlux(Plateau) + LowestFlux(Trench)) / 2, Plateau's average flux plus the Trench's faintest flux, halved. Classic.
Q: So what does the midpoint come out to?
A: 18.2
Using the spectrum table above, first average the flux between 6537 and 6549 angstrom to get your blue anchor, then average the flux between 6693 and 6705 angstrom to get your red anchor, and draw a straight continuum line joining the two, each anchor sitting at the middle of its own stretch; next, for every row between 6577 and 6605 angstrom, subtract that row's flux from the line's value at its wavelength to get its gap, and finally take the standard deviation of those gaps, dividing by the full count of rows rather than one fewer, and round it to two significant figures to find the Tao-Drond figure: 0.36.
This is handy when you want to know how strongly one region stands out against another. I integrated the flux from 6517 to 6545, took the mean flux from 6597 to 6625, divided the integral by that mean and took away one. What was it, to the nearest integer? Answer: 28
